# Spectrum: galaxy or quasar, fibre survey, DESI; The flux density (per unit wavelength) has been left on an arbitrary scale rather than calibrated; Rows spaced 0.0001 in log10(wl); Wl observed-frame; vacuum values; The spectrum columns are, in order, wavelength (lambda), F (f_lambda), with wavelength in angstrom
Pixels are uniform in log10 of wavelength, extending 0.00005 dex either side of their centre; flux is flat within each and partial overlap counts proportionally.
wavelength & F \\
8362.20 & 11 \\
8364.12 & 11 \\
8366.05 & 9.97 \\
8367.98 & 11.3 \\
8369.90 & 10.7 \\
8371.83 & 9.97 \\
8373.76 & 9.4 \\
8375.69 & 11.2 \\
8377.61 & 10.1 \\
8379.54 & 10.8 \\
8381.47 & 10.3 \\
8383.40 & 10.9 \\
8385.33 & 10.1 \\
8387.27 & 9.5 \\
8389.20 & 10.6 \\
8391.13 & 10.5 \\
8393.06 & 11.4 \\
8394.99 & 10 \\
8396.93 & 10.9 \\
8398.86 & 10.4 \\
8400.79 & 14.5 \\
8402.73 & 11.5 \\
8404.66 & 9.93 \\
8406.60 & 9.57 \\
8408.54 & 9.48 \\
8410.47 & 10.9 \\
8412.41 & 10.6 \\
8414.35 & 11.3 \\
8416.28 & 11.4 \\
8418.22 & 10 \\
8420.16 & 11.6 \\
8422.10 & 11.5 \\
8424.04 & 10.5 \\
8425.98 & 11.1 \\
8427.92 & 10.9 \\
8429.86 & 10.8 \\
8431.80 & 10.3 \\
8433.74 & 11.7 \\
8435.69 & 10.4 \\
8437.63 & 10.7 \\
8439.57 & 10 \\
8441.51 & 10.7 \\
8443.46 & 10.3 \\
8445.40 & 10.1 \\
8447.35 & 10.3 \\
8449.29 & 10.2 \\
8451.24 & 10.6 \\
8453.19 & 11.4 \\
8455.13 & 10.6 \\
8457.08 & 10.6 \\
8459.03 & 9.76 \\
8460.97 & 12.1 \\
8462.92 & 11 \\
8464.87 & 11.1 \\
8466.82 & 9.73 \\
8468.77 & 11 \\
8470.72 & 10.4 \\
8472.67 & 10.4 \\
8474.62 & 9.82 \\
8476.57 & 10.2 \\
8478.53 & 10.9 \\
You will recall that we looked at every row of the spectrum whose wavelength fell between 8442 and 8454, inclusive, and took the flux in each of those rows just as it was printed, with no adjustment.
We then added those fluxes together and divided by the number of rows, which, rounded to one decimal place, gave 10.5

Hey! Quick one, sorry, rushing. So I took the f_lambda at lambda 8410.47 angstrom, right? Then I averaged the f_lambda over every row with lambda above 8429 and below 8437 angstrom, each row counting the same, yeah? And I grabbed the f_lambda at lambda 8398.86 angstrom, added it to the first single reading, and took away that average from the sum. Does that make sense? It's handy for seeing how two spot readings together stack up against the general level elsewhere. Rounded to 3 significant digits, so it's 10.5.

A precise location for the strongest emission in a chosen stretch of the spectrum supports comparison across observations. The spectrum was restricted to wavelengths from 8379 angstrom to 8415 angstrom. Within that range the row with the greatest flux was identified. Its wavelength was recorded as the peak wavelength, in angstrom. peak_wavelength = 8400.79 angstrom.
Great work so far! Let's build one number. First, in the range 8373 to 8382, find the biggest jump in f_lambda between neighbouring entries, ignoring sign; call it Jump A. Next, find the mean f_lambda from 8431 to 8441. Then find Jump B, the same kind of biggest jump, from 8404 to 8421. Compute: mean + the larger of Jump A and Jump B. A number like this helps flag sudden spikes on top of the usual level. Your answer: 12.4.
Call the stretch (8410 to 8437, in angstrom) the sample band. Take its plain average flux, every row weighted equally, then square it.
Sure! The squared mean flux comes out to 119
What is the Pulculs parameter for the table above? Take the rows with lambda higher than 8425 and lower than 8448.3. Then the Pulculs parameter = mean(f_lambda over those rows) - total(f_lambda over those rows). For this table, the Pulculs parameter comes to -117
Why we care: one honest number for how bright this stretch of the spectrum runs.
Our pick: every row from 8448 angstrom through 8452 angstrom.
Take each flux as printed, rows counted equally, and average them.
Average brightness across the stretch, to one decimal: 10.4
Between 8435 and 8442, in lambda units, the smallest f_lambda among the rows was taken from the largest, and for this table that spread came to 0.7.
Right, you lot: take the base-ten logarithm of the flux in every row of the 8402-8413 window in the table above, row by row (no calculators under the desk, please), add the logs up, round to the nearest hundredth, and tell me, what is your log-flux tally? 6.08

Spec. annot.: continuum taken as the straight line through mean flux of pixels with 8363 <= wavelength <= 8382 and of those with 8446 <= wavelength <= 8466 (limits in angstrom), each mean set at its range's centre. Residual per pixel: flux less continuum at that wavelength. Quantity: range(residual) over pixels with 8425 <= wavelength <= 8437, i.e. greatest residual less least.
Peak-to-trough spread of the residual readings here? 1.4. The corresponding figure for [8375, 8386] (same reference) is 1.1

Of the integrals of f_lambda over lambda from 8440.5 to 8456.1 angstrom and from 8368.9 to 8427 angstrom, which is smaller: 164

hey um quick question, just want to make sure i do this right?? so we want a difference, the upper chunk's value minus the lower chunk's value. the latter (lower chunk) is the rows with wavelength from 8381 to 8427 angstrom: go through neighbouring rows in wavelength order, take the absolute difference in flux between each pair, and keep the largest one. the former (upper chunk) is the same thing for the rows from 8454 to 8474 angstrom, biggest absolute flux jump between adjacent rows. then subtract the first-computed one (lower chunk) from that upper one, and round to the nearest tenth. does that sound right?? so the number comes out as -1.8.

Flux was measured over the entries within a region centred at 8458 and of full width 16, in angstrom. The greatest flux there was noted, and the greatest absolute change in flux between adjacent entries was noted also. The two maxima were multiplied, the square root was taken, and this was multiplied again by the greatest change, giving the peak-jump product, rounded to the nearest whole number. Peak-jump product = 12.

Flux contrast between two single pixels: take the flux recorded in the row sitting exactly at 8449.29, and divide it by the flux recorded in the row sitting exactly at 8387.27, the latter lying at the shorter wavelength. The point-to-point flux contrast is 1.07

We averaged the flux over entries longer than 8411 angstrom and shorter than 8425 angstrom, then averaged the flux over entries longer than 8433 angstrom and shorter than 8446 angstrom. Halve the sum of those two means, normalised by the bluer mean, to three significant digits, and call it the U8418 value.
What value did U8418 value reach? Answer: 0.980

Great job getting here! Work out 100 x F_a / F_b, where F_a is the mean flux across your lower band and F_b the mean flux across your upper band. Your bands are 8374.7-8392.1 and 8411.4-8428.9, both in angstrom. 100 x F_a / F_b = 95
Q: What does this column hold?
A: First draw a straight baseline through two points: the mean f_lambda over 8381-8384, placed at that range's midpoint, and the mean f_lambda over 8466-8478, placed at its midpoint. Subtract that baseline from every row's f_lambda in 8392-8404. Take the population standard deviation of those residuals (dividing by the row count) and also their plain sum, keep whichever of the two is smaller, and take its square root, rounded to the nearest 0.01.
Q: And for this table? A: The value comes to 1.21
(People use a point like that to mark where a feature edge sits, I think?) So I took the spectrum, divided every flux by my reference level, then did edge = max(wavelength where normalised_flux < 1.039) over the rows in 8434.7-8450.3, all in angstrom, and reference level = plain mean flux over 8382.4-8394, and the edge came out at 8449.29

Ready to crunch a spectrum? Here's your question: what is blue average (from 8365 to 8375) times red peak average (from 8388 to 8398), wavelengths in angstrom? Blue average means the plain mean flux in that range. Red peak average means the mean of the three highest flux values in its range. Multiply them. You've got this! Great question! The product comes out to 113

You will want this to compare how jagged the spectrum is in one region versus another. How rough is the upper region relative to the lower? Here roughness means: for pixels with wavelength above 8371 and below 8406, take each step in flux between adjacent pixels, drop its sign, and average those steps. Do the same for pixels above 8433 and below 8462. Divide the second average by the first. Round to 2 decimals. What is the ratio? 0.54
